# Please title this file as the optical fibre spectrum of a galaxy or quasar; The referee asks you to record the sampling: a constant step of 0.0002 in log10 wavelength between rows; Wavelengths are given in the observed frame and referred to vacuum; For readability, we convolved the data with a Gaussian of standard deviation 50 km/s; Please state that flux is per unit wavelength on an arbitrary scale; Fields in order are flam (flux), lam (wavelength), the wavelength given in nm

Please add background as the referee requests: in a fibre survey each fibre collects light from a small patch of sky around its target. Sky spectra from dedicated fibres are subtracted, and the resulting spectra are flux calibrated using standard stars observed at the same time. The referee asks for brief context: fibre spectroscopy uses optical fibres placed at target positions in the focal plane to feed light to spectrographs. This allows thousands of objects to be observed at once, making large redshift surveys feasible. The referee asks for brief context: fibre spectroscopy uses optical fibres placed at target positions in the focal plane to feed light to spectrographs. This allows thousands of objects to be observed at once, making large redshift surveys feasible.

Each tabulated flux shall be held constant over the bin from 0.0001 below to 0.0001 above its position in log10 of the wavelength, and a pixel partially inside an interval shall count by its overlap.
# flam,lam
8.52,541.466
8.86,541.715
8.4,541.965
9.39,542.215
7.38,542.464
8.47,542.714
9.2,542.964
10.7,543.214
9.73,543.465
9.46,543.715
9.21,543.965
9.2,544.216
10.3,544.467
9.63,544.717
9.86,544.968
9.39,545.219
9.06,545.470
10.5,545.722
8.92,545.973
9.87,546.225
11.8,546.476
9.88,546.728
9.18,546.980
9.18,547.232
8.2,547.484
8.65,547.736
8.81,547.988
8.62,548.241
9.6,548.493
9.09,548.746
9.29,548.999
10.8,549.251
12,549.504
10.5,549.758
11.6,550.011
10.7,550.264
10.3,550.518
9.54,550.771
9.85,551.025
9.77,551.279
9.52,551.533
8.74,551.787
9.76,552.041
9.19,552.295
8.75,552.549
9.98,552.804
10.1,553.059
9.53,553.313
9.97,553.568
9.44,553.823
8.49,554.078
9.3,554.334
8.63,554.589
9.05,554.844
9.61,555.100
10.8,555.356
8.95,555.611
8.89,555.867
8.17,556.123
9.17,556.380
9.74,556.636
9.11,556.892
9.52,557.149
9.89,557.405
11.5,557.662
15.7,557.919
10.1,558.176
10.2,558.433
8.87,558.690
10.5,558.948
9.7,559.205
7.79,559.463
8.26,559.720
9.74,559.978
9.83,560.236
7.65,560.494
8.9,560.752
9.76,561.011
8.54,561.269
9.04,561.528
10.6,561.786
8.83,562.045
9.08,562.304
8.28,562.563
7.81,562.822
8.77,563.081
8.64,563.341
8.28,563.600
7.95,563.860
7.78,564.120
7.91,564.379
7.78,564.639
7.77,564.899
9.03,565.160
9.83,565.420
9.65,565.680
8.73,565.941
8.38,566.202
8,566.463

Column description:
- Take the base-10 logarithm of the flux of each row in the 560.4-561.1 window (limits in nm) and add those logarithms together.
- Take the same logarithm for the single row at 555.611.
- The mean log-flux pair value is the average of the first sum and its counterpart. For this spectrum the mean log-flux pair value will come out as 1.9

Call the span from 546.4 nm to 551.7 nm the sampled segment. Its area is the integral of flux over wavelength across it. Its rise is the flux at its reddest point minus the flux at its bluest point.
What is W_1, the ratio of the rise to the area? -0.044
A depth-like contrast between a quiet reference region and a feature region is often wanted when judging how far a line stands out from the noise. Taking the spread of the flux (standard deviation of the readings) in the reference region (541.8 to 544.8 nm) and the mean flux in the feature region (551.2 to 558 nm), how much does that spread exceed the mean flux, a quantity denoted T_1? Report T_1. -8.8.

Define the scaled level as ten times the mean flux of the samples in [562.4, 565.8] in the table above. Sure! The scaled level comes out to 84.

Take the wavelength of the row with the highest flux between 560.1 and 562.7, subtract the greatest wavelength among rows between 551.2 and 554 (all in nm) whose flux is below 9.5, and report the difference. 7.96 nm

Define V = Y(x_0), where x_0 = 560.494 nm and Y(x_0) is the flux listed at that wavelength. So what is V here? 7.65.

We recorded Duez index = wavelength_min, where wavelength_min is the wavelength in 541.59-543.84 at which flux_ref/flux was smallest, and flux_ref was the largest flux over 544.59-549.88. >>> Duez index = 543.214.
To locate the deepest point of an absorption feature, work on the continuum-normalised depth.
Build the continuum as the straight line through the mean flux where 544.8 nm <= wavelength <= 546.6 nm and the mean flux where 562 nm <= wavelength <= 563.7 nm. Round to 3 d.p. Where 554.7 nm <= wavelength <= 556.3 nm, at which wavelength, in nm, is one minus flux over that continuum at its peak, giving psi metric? 556.123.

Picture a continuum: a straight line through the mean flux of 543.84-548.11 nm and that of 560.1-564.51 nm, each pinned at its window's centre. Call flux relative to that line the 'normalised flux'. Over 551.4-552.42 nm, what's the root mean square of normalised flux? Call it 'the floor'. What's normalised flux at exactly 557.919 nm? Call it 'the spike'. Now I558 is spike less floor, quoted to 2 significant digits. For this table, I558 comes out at 0.75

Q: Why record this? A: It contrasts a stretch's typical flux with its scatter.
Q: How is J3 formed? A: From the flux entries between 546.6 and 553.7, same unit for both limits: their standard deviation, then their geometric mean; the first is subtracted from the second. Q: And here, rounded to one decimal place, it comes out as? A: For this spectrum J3 8.8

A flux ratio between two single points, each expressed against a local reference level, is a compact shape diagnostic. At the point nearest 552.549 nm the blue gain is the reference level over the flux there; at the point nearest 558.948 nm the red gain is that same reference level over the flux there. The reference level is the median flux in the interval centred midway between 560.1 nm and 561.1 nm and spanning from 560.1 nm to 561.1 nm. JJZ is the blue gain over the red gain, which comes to 1.20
